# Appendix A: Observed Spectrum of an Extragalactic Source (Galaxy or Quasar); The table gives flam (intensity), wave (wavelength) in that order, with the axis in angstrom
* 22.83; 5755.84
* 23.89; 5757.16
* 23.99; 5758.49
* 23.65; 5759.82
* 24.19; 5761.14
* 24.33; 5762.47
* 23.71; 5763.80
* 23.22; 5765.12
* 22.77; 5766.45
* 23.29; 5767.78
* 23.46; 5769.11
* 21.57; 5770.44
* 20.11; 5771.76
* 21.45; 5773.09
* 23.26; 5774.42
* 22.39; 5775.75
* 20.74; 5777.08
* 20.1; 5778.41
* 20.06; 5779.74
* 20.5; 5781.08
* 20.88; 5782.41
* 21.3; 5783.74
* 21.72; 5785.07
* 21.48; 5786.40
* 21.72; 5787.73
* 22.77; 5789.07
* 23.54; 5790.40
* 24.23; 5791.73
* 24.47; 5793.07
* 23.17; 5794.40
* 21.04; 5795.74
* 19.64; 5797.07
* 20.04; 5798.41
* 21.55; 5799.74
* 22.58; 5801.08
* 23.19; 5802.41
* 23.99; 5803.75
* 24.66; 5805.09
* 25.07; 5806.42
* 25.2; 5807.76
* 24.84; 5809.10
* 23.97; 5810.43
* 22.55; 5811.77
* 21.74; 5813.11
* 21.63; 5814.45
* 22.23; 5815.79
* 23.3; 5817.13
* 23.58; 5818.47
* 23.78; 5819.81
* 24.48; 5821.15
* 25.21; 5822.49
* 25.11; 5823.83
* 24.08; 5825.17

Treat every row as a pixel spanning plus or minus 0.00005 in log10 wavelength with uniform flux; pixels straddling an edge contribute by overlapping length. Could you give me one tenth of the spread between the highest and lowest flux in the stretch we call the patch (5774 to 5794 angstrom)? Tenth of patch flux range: 0.44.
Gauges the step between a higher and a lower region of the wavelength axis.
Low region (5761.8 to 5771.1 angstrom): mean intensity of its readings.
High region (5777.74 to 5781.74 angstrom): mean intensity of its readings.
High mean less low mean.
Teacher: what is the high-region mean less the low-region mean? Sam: -3.0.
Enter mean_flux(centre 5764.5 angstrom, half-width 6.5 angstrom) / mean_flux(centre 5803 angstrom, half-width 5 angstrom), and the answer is 1.01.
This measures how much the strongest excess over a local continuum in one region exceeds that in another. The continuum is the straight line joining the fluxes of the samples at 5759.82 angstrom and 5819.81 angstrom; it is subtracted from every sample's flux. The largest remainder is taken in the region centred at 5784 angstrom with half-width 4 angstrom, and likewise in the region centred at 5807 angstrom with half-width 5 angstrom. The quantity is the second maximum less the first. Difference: 3.4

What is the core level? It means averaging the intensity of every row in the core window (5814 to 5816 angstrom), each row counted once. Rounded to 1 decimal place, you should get 21.9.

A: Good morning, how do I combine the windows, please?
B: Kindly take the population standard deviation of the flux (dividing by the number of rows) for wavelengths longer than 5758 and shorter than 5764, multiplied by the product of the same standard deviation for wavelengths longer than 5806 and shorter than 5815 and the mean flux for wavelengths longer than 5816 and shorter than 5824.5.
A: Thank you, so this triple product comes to 9.3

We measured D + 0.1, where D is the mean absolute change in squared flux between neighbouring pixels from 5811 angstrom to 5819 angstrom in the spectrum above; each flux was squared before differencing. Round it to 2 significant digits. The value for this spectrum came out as 26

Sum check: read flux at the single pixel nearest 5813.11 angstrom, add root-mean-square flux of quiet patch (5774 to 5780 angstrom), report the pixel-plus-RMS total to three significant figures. 43.1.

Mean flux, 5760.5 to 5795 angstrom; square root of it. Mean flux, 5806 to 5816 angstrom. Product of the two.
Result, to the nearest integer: 111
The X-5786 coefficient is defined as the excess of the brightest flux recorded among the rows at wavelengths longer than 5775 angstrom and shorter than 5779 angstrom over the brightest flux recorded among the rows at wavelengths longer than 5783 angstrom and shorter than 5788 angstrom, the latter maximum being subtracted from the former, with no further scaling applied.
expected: 0.7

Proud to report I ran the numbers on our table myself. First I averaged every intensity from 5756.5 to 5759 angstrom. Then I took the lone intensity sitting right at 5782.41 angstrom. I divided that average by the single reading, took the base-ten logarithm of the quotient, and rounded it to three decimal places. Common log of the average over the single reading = 0.059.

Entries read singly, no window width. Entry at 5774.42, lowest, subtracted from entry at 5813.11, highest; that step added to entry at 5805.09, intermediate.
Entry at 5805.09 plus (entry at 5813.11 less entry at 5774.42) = 23.1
